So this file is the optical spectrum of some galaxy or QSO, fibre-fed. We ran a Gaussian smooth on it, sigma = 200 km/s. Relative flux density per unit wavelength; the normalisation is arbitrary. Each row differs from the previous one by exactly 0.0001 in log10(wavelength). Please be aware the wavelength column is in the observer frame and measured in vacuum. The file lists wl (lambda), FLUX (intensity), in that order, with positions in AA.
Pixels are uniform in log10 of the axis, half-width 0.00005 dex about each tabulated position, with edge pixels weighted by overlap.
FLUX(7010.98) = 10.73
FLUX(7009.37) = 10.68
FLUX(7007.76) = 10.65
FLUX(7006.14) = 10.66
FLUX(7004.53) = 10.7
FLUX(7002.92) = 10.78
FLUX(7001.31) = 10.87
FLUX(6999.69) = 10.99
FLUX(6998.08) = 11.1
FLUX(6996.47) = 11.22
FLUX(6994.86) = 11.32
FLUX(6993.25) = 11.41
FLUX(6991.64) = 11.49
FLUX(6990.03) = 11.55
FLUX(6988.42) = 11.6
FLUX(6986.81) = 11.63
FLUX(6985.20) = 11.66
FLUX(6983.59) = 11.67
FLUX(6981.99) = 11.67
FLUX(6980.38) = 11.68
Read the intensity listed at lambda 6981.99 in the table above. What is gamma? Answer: 11.67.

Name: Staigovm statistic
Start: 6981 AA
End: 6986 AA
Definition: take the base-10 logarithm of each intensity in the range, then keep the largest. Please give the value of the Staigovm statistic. 1.07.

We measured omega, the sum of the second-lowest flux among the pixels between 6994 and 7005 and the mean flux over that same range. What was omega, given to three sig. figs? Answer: 21.8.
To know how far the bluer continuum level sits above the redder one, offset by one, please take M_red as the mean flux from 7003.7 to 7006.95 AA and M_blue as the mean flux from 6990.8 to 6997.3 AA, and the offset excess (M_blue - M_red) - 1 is -0.32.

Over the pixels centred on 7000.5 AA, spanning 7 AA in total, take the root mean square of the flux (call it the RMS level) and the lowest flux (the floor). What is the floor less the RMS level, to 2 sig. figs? -0.16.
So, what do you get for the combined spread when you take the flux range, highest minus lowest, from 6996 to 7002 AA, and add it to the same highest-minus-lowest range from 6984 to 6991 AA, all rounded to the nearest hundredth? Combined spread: 0.46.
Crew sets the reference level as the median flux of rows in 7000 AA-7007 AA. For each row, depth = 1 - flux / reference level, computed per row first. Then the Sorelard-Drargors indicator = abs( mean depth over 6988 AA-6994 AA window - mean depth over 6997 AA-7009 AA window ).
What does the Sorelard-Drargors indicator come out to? 0.064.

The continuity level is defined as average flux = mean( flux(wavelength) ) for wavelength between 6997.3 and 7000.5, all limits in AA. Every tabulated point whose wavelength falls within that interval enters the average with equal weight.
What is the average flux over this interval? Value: 11.0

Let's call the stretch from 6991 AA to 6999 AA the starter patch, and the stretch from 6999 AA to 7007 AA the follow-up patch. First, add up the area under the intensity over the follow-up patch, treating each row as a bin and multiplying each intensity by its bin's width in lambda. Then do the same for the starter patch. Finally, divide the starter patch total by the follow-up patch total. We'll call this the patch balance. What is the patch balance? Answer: 1.0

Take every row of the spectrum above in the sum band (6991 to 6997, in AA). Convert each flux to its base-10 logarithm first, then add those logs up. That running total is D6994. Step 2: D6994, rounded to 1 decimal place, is 4.2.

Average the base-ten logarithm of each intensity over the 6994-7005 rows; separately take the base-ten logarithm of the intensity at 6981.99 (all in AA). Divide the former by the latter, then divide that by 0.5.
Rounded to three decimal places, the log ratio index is 1.952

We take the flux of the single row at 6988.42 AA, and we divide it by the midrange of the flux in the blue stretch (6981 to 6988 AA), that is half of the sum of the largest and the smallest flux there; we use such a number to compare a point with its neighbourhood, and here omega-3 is 0.996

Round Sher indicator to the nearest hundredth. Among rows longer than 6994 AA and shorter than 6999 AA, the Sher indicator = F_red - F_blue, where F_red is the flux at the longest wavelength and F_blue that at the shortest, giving -0.22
